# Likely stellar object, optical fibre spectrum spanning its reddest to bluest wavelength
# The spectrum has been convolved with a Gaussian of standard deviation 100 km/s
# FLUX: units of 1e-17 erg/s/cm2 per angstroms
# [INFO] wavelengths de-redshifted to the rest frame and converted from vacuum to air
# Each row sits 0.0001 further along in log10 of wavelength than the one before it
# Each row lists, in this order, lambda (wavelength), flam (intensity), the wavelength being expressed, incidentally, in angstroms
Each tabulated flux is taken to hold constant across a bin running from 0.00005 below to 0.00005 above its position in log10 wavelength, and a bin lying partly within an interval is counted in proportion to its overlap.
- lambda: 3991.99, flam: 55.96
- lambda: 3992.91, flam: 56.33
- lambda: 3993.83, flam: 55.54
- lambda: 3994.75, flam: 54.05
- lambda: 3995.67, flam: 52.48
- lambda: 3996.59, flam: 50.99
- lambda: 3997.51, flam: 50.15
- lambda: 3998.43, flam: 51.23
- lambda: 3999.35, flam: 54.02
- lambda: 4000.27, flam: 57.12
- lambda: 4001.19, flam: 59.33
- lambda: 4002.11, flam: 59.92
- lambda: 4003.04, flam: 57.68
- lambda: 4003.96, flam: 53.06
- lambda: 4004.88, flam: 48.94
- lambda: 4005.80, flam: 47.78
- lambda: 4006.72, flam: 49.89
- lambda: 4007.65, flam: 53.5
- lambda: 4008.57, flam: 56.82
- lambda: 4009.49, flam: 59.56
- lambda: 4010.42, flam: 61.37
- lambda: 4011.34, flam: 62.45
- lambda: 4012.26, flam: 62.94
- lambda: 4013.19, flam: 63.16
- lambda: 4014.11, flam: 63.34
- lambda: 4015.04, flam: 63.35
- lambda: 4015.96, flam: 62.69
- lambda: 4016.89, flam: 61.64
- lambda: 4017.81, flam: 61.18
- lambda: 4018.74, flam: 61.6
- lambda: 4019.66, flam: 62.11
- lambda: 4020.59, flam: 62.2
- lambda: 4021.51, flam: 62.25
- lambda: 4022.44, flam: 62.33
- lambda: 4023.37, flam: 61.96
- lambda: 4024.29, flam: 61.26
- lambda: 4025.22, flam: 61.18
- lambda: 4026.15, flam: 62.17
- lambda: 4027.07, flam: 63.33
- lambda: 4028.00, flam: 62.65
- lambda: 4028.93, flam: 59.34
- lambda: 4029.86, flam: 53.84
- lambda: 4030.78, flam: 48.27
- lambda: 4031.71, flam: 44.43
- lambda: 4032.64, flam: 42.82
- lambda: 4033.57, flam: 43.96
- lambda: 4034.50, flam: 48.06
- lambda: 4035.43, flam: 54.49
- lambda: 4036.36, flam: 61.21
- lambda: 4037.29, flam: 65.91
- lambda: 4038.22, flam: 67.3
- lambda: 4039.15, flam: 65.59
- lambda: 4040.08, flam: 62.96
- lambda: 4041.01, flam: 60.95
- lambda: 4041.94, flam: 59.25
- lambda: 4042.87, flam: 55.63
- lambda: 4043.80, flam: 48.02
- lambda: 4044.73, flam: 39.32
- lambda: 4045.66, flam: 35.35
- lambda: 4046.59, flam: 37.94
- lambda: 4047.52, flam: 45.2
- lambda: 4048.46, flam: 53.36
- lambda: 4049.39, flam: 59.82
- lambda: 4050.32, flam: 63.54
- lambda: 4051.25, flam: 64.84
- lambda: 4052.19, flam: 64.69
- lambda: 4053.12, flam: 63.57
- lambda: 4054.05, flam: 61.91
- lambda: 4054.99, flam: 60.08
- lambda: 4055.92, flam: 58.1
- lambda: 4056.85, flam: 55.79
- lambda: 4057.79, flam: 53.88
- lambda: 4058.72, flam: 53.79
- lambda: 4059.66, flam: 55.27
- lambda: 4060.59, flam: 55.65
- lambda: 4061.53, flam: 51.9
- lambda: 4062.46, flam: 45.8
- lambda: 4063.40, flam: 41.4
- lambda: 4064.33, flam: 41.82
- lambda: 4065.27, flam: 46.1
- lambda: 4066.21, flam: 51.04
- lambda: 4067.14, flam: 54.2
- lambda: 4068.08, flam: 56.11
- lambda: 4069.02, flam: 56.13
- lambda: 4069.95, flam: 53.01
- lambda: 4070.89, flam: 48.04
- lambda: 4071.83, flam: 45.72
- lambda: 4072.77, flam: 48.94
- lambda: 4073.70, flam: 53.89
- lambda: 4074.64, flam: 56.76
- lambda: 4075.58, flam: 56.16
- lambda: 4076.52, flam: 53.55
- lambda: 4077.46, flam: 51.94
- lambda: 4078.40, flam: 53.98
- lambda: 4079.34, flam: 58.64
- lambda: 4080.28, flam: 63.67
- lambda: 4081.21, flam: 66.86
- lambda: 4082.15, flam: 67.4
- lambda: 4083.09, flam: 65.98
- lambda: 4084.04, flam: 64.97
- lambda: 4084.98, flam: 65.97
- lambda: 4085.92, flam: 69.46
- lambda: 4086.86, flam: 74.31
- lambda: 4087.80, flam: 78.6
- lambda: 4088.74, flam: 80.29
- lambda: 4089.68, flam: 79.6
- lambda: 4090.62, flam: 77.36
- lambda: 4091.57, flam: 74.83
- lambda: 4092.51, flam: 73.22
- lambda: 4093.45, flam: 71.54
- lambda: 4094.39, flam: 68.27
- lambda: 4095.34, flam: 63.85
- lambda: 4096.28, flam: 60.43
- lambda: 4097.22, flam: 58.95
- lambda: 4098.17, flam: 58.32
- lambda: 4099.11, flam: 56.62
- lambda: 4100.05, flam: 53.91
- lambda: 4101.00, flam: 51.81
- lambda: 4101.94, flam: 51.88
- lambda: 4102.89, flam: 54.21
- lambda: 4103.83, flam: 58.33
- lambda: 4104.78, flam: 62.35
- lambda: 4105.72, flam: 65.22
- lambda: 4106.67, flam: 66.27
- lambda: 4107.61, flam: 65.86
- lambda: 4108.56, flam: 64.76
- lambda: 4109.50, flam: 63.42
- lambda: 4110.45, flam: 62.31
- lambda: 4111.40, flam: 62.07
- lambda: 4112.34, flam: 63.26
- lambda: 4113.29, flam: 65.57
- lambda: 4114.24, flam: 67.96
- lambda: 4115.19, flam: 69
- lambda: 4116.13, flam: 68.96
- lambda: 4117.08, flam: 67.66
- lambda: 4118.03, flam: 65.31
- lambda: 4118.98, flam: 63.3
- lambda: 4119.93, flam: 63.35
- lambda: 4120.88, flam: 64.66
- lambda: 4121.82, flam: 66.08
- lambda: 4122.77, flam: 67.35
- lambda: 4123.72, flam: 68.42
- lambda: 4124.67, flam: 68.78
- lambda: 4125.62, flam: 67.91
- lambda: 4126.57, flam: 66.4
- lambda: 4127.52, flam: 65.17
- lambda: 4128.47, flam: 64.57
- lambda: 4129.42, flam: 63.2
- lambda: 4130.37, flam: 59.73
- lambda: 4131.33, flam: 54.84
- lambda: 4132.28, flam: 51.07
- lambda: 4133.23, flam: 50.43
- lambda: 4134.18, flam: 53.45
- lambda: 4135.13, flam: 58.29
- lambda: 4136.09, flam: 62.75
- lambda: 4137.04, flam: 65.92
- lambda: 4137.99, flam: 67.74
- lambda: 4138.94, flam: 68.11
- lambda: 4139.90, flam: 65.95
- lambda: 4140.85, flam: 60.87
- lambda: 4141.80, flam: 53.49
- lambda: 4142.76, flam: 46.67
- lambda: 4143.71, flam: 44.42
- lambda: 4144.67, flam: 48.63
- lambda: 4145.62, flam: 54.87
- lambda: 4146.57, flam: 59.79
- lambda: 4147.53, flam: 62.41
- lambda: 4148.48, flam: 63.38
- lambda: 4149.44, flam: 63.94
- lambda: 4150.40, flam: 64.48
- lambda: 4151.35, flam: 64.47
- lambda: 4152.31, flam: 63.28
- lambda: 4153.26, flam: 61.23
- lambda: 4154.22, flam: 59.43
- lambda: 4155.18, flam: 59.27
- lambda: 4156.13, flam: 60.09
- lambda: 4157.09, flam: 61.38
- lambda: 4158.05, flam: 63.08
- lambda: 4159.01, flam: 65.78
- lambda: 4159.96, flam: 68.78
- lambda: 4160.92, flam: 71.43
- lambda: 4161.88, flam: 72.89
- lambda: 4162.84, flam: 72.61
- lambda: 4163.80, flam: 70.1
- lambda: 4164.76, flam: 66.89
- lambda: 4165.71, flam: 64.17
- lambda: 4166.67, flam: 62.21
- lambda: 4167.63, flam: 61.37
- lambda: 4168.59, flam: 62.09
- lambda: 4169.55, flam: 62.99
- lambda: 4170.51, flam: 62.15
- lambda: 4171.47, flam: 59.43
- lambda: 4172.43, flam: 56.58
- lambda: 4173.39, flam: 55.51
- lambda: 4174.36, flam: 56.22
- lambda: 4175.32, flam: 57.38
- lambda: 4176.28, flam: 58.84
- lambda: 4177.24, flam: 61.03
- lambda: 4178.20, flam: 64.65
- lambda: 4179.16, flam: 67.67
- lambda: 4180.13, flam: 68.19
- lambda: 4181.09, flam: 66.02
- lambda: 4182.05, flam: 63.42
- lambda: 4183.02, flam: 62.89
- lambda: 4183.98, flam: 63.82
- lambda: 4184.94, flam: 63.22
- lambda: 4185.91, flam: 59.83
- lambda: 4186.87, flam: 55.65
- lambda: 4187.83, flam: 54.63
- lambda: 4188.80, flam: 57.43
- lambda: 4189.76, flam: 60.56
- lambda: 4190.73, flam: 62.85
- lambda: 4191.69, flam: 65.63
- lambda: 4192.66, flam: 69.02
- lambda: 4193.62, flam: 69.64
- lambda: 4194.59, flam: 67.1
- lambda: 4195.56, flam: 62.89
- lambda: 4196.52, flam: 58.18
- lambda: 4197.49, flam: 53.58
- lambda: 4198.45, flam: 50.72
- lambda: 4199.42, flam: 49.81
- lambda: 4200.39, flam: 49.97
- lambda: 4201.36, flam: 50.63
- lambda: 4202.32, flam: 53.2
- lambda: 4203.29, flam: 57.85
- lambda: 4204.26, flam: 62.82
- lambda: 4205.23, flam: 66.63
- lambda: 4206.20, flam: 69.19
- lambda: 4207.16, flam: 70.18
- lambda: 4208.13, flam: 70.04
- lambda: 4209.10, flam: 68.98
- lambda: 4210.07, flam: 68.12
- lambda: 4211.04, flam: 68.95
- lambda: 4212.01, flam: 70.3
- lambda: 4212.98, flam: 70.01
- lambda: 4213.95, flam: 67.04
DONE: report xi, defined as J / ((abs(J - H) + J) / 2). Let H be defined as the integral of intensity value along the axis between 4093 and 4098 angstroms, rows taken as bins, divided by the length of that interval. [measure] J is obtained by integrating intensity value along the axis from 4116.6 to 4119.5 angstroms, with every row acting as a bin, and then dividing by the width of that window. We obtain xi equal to 1.97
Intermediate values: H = 64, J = 65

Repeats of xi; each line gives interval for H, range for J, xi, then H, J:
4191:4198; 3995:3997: 1.63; 64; 52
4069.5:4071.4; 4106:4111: 1.64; 50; 64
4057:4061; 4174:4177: 1.90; 55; 58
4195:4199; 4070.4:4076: 1.82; 56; 52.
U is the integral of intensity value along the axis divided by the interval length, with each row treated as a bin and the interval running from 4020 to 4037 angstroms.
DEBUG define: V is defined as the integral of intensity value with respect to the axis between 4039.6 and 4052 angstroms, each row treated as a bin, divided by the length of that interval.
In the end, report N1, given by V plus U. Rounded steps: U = 56.5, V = 53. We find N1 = 110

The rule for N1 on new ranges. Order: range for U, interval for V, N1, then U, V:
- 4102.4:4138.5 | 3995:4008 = 117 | 63.3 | 53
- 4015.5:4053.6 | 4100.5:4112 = 118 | 57.0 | 61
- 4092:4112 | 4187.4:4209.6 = 123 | 61.7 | 61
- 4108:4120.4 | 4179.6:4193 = 127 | 65.1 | 62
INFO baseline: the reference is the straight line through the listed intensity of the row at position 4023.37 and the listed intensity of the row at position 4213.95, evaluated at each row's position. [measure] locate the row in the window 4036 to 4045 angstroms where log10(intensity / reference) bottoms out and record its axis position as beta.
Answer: 4044.73 angstroms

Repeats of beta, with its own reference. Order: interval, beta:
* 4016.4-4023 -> 4017.81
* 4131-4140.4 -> 4133.23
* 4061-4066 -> 4063.40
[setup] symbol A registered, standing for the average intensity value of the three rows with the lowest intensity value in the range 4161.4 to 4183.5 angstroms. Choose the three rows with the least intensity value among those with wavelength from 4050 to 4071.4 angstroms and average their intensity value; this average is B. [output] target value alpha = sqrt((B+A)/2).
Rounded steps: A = 56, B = 43.0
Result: 7.04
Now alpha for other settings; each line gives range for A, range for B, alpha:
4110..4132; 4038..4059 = 6.94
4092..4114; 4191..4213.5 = 7.16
